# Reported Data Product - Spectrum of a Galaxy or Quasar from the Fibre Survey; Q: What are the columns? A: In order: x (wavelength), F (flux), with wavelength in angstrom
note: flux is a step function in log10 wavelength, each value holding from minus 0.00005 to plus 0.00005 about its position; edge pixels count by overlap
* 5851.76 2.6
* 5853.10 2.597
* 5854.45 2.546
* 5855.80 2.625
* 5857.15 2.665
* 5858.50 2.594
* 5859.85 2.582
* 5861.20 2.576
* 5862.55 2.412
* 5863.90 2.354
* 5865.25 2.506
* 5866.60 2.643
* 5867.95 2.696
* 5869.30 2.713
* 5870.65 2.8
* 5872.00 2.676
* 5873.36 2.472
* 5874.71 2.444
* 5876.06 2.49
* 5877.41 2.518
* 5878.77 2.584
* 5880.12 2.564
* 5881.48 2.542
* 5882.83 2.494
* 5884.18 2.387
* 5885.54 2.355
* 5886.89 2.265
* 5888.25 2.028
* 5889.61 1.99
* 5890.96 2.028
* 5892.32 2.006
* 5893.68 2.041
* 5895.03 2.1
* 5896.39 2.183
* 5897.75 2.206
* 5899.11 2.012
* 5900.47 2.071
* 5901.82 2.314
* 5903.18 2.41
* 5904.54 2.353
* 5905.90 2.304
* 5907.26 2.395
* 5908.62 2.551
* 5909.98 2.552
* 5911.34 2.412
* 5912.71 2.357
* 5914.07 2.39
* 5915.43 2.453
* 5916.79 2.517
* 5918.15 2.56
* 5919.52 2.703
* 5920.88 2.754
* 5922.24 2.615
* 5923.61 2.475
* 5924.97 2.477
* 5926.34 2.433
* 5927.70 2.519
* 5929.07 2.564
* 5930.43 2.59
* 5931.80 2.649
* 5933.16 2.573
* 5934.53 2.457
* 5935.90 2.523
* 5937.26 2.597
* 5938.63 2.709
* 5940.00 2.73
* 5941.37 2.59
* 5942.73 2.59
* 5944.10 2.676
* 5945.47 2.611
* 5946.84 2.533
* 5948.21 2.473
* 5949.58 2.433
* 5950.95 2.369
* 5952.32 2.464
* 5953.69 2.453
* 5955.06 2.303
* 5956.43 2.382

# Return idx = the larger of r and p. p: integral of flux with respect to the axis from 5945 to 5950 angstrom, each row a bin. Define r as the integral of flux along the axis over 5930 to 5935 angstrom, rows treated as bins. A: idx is 12.8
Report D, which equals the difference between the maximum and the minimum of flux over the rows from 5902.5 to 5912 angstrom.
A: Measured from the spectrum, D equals 0.25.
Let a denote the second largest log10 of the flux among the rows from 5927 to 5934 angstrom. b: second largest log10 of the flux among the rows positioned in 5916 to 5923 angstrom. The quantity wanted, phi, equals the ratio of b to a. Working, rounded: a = 0.413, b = 0.432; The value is 1.04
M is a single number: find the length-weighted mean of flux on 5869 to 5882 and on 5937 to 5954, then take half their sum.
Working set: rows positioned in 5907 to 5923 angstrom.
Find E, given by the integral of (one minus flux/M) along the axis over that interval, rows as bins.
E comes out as 0.3 angstrom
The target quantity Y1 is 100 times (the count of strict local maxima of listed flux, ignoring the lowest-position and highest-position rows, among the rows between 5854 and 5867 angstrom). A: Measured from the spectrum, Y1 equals 100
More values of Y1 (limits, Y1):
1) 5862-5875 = 100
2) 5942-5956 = 200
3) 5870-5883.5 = 100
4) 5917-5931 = 200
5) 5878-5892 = 0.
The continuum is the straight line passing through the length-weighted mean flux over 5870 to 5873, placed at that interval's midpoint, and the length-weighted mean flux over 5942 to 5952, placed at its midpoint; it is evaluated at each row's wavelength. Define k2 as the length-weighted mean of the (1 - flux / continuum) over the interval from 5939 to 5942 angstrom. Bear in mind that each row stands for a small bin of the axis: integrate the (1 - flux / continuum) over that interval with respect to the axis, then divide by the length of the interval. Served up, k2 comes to -0.05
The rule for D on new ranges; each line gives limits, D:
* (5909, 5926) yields 0.40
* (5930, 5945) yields 0.27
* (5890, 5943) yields 0.75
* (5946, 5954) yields 0.16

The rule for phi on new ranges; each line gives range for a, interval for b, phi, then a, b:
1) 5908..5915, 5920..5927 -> 1.03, 0.407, 0.417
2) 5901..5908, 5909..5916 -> 1.03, 0.379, 0.390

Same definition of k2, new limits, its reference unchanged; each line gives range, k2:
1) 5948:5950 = 0.03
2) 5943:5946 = -0.04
